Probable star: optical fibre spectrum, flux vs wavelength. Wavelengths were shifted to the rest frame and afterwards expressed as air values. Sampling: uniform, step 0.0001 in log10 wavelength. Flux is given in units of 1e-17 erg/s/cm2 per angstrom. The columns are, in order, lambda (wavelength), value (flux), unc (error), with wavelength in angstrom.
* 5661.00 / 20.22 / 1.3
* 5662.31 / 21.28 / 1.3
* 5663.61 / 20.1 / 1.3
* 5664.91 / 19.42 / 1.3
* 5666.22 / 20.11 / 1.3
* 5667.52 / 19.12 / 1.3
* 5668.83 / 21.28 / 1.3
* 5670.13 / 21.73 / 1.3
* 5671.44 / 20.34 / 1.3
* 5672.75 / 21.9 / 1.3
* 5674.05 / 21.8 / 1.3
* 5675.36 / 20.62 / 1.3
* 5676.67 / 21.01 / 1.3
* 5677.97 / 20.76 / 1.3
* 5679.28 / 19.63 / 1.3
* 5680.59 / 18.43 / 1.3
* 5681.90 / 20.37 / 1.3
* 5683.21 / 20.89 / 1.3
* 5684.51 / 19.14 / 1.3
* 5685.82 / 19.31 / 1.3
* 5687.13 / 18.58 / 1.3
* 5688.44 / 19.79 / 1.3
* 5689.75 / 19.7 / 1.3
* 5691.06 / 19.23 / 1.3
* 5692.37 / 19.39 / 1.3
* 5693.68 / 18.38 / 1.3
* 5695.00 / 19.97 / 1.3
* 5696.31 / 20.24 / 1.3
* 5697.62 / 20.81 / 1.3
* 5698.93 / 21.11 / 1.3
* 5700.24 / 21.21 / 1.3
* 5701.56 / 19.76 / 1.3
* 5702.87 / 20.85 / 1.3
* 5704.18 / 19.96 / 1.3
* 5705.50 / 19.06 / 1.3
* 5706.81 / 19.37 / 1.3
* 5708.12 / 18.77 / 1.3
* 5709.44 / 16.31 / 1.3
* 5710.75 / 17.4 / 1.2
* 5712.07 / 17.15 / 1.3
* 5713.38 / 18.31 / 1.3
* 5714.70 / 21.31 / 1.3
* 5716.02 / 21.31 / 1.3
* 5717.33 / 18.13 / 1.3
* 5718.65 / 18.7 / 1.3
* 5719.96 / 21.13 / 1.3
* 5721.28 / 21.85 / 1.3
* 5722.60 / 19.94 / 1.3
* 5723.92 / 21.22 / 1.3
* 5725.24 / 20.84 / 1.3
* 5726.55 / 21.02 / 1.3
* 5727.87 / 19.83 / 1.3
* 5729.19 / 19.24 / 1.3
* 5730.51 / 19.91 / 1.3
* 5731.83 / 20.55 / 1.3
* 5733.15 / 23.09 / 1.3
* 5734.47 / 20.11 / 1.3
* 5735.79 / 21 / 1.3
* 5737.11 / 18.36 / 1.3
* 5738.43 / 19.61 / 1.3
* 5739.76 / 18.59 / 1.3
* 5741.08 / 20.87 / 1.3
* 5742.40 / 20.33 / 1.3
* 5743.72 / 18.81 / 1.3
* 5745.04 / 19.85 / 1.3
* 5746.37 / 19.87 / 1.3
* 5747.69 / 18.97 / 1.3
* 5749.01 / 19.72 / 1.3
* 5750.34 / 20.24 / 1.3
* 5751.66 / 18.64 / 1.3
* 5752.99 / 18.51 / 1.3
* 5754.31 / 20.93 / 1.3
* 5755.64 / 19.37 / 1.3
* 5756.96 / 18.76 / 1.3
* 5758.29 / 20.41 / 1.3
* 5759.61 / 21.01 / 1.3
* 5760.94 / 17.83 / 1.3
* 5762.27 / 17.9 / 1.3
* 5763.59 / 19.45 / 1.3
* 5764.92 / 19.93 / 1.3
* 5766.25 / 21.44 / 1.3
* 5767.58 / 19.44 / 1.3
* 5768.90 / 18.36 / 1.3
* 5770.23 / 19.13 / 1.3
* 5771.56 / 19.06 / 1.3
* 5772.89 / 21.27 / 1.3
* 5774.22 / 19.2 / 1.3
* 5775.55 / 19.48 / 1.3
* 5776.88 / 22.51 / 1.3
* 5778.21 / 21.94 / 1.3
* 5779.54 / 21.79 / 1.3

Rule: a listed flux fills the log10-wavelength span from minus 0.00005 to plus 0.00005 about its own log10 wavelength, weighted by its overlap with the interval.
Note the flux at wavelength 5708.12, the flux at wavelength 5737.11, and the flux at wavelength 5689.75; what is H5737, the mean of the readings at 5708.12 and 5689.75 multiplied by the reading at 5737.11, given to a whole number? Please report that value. 353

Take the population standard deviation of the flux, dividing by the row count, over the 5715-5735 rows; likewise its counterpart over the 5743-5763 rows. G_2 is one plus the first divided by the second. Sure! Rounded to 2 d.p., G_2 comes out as 2.25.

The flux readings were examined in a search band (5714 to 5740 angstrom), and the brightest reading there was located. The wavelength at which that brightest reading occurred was 5733.15 angstrom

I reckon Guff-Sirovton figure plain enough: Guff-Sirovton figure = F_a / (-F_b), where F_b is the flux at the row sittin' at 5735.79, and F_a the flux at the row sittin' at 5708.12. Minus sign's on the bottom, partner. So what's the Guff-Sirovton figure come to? -0.89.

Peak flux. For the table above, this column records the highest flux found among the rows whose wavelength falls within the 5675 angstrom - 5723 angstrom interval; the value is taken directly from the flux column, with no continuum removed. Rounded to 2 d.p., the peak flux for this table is 21.85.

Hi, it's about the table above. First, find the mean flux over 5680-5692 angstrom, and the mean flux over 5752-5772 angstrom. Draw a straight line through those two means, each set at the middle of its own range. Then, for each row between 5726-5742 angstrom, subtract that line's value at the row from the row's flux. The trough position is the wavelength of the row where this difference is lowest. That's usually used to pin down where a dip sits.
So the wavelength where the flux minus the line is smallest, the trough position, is 5737.11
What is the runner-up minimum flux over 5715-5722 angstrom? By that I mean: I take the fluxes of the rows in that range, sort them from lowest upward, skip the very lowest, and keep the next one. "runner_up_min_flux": 18.7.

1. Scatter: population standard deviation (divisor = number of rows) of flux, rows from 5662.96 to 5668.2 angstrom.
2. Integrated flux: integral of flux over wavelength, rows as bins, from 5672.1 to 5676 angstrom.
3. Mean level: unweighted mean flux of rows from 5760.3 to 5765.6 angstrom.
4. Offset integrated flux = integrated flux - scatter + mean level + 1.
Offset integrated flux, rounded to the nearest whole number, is 103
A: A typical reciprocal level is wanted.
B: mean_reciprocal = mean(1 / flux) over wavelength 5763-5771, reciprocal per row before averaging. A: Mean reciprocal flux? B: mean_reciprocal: 0.0511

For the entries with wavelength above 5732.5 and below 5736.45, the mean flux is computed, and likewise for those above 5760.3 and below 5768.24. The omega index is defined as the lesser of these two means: 19.3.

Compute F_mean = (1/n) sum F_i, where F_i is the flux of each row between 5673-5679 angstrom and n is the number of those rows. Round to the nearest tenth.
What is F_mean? 21.0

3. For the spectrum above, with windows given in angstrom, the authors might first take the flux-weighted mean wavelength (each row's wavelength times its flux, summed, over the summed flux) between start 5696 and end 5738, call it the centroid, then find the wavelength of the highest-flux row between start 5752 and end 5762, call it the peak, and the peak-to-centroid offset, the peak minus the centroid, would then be 42.8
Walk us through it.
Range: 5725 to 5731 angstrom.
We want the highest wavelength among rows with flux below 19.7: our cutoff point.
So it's 5729.19 angstrom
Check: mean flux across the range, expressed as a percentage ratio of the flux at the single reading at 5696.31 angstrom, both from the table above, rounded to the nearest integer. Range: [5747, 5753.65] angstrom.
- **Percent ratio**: 95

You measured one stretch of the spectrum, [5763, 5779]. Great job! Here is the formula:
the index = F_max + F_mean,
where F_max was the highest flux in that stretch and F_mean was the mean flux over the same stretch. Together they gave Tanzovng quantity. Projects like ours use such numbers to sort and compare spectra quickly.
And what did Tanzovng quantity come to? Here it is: 42.6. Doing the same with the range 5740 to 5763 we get 40.5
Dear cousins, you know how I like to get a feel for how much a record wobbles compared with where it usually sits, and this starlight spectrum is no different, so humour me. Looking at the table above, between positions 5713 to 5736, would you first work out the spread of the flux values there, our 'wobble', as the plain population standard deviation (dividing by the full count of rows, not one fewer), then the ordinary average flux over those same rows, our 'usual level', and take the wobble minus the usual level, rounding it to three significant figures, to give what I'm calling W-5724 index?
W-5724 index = -19.2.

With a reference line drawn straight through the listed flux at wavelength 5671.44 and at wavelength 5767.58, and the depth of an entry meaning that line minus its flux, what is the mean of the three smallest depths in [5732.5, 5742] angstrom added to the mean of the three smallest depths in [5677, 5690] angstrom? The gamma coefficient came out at -2.3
